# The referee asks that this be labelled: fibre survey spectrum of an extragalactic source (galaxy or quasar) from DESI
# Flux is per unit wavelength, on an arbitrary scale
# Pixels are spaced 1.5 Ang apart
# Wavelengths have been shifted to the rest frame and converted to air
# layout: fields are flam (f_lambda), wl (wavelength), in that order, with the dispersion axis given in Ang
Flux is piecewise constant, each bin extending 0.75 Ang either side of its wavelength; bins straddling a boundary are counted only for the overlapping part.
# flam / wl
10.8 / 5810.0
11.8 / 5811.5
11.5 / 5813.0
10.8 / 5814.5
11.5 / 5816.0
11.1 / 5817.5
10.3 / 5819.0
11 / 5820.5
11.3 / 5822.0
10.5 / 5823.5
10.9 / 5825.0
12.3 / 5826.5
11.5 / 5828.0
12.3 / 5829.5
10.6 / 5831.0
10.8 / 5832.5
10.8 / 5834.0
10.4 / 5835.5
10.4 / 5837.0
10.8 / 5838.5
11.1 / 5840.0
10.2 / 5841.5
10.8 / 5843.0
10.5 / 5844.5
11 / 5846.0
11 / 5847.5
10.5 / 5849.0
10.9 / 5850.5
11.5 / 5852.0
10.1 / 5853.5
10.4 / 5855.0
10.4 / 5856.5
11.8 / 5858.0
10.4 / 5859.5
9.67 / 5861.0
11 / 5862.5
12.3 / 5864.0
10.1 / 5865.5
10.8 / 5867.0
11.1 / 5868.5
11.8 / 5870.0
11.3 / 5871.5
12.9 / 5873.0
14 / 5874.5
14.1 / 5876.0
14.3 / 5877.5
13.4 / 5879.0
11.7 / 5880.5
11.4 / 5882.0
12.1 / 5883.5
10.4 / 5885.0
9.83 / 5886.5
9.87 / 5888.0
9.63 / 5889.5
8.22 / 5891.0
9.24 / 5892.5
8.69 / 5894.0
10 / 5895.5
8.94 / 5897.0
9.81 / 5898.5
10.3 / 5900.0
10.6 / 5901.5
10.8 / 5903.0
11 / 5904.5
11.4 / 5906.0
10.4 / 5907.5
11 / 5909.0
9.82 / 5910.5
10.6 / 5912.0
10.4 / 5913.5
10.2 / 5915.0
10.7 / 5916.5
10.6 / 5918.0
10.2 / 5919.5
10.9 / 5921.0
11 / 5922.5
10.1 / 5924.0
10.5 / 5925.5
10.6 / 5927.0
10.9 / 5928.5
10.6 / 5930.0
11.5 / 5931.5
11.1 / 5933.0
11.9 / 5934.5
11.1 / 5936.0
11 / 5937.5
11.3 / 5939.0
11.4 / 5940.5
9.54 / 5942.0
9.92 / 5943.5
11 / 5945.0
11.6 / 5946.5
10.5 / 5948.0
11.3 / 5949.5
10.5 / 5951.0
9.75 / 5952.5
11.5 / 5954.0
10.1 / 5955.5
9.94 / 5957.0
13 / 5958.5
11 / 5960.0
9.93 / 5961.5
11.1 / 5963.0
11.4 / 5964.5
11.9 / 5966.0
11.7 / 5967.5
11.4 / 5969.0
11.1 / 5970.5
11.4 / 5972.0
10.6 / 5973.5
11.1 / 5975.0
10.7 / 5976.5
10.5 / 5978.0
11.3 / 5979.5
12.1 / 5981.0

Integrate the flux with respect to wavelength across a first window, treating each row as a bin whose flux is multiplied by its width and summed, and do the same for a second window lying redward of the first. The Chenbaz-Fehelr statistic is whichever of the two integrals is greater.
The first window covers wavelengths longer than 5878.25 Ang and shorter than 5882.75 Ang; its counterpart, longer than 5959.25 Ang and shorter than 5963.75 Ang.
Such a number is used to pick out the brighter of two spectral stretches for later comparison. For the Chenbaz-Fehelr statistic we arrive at 55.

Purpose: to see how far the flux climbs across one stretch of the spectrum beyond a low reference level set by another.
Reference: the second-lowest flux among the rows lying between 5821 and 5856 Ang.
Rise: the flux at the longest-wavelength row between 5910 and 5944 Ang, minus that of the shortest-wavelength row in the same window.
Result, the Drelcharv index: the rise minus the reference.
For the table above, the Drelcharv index -10.1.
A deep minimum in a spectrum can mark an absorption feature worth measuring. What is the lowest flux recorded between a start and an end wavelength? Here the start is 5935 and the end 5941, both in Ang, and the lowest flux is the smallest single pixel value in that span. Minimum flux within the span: 11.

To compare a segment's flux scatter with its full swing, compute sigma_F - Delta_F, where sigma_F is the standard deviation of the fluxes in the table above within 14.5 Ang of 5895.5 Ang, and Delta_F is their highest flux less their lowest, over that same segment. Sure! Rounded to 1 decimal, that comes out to -2.9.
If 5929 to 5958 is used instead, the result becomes -1.7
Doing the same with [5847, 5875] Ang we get -3.3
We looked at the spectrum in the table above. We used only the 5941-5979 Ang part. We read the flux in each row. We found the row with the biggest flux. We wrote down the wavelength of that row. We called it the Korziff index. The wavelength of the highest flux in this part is 5958.5 Ang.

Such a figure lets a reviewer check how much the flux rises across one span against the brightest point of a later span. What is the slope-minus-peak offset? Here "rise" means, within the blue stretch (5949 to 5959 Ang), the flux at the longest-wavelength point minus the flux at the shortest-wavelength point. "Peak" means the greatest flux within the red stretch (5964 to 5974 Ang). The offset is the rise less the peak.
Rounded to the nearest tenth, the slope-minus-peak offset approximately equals -10.2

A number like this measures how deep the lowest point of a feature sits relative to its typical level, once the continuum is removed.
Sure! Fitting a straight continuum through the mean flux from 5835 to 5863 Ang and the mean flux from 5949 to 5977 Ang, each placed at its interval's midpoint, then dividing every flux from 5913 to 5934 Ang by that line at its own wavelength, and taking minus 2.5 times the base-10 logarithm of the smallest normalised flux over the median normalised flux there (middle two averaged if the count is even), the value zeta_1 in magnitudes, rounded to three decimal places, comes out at 0.053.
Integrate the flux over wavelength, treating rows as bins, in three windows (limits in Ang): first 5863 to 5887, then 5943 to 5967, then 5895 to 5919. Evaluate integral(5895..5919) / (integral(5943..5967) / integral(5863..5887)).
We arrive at 274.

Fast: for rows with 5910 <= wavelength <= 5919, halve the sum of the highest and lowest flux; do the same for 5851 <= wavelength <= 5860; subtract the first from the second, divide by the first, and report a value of 0.07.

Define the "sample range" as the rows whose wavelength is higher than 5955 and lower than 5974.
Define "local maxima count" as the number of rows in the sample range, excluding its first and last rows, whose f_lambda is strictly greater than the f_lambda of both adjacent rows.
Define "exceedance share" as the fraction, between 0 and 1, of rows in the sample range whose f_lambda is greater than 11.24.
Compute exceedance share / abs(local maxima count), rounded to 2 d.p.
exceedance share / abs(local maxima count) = 0.15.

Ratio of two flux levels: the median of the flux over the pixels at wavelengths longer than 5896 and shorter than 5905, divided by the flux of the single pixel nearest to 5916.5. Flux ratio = 0.98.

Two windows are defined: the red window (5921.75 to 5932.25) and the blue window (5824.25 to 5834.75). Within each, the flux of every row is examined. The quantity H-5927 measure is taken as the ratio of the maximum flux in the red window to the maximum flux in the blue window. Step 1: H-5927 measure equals 0.93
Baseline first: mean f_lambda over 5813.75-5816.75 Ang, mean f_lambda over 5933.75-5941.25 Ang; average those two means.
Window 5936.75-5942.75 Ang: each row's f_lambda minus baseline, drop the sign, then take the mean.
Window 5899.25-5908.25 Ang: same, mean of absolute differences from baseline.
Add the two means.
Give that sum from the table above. 1.1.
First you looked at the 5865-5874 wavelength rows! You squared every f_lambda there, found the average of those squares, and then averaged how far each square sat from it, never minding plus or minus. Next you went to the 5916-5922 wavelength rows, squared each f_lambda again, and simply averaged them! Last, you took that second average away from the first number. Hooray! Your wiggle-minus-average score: -97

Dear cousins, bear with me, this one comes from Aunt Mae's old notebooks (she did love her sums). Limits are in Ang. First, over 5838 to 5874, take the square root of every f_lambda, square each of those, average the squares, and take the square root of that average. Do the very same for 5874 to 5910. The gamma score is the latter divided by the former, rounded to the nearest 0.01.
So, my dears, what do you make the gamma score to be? 1.00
